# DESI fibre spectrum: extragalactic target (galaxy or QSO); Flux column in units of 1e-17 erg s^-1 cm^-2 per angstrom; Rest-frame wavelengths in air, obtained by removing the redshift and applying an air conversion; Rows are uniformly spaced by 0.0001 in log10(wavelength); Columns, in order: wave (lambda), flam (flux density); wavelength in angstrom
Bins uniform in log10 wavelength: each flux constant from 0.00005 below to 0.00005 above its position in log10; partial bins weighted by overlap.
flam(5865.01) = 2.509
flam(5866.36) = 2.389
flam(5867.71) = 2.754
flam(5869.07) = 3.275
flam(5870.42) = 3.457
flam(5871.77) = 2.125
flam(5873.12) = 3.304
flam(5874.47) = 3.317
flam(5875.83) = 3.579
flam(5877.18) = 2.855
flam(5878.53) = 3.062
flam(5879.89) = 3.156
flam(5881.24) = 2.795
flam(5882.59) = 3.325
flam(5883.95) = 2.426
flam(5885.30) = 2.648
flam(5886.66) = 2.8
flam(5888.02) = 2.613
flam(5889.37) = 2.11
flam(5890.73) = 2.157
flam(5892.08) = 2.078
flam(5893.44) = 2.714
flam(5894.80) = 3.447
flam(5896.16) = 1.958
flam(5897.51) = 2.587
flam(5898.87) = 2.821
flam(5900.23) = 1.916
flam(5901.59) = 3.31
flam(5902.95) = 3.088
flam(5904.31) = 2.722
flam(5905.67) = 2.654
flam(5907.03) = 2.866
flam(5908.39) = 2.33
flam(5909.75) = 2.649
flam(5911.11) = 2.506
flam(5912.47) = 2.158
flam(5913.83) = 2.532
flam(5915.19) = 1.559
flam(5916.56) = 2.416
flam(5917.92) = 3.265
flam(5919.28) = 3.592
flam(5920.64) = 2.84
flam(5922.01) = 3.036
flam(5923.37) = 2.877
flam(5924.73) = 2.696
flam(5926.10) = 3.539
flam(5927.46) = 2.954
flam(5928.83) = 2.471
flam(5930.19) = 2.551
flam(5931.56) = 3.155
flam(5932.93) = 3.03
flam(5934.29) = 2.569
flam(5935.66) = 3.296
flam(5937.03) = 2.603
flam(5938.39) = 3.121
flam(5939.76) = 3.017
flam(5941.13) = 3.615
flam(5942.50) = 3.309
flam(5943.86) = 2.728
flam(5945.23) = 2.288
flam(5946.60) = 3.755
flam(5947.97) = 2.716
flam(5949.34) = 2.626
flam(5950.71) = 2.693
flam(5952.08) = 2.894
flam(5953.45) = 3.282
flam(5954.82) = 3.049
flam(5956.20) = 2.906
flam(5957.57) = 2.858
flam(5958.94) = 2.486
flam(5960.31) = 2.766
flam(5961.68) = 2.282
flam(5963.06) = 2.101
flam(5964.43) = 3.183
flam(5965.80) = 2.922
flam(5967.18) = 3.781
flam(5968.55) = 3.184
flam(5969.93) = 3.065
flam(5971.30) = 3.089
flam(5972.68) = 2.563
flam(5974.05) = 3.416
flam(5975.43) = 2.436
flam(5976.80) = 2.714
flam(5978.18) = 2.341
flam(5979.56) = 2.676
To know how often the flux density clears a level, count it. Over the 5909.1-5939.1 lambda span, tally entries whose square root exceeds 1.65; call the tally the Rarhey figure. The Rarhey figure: 11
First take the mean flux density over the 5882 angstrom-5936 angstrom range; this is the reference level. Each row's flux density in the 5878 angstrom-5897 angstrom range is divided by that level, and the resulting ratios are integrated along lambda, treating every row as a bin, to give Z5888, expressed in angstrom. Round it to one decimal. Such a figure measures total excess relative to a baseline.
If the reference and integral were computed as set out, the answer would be 18.7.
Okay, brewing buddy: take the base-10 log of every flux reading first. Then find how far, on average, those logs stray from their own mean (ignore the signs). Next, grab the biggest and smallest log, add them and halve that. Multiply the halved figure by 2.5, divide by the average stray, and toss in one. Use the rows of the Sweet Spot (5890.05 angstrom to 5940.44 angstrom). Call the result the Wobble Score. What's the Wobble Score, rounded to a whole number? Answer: 17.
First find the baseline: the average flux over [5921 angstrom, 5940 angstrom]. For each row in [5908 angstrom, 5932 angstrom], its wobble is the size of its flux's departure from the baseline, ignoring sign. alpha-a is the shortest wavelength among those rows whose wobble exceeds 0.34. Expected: 5908.39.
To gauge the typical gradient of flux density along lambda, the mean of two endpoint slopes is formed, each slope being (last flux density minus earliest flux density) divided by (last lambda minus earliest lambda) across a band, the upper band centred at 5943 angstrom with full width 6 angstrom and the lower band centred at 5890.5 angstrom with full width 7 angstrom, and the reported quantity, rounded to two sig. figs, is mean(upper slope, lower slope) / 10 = -0.015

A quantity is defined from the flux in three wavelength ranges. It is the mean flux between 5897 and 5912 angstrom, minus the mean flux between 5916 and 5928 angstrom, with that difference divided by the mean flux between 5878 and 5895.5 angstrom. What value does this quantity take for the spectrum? -0.13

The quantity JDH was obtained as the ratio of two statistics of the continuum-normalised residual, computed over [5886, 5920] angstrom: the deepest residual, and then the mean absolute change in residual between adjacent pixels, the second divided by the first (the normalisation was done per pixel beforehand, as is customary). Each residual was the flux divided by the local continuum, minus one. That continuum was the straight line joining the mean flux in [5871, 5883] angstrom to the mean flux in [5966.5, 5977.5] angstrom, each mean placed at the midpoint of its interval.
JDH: -0.35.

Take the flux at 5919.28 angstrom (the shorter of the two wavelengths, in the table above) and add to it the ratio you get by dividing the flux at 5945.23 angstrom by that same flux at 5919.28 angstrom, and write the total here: 4.23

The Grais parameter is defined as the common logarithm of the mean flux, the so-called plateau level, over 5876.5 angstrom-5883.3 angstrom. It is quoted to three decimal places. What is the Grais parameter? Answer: 0.483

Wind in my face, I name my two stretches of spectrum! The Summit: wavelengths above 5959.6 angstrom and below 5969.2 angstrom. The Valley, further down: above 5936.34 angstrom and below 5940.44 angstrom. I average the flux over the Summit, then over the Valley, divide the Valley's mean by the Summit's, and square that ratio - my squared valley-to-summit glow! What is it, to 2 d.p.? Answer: 1.02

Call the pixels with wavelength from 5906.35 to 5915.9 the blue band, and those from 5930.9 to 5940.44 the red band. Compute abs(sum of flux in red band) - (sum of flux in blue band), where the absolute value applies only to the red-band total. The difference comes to 4.2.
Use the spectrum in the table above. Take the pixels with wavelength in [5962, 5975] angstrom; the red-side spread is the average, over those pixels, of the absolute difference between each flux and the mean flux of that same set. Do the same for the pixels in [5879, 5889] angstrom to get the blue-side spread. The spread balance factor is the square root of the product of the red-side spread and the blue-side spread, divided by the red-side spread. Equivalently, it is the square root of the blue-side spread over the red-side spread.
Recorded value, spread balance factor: 0.84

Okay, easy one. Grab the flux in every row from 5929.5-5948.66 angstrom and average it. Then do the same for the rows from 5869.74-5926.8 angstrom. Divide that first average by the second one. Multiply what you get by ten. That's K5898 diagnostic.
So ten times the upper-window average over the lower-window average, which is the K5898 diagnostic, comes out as 10.8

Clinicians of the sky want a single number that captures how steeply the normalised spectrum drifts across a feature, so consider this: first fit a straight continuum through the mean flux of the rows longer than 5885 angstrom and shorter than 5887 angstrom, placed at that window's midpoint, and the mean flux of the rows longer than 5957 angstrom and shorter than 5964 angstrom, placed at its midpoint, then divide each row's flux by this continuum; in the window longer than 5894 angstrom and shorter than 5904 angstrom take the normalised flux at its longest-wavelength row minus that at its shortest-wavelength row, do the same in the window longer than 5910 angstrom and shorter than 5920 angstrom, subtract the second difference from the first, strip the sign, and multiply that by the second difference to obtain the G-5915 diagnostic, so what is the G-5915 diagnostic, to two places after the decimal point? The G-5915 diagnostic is 0.23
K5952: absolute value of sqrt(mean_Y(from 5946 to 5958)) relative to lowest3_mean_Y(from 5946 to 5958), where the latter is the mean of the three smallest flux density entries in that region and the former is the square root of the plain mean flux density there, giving 0.644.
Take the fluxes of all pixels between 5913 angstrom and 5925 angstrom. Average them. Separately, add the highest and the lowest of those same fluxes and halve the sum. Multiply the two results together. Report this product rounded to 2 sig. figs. 7.1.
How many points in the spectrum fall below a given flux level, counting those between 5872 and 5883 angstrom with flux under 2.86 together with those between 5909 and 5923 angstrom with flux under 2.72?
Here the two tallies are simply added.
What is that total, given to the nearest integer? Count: 8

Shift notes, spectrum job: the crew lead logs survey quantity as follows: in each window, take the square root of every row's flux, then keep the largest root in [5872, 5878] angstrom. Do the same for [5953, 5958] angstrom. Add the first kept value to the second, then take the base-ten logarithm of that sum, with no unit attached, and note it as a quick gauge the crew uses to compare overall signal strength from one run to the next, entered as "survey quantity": 0.5686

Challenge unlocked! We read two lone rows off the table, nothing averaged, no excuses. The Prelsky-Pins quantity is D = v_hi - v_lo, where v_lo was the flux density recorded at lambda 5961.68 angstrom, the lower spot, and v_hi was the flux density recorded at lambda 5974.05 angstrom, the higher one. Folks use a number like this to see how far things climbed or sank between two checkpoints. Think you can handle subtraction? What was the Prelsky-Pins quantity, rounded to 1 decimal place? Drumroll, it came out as 1.1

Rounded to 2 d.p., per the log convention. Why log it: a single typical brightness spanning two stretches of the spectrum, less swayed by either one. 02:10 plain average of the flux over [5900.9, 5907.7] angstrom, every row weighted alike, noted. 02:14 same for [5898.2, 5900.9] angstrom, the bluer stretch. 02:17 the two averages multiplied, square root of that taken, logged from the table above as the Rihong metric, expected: 2.63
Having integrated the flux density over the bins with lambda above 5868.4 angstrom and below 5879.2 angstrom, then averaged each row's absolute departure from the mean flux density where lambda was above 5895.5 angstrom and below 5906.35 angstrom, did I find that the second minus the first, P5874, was -33.4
